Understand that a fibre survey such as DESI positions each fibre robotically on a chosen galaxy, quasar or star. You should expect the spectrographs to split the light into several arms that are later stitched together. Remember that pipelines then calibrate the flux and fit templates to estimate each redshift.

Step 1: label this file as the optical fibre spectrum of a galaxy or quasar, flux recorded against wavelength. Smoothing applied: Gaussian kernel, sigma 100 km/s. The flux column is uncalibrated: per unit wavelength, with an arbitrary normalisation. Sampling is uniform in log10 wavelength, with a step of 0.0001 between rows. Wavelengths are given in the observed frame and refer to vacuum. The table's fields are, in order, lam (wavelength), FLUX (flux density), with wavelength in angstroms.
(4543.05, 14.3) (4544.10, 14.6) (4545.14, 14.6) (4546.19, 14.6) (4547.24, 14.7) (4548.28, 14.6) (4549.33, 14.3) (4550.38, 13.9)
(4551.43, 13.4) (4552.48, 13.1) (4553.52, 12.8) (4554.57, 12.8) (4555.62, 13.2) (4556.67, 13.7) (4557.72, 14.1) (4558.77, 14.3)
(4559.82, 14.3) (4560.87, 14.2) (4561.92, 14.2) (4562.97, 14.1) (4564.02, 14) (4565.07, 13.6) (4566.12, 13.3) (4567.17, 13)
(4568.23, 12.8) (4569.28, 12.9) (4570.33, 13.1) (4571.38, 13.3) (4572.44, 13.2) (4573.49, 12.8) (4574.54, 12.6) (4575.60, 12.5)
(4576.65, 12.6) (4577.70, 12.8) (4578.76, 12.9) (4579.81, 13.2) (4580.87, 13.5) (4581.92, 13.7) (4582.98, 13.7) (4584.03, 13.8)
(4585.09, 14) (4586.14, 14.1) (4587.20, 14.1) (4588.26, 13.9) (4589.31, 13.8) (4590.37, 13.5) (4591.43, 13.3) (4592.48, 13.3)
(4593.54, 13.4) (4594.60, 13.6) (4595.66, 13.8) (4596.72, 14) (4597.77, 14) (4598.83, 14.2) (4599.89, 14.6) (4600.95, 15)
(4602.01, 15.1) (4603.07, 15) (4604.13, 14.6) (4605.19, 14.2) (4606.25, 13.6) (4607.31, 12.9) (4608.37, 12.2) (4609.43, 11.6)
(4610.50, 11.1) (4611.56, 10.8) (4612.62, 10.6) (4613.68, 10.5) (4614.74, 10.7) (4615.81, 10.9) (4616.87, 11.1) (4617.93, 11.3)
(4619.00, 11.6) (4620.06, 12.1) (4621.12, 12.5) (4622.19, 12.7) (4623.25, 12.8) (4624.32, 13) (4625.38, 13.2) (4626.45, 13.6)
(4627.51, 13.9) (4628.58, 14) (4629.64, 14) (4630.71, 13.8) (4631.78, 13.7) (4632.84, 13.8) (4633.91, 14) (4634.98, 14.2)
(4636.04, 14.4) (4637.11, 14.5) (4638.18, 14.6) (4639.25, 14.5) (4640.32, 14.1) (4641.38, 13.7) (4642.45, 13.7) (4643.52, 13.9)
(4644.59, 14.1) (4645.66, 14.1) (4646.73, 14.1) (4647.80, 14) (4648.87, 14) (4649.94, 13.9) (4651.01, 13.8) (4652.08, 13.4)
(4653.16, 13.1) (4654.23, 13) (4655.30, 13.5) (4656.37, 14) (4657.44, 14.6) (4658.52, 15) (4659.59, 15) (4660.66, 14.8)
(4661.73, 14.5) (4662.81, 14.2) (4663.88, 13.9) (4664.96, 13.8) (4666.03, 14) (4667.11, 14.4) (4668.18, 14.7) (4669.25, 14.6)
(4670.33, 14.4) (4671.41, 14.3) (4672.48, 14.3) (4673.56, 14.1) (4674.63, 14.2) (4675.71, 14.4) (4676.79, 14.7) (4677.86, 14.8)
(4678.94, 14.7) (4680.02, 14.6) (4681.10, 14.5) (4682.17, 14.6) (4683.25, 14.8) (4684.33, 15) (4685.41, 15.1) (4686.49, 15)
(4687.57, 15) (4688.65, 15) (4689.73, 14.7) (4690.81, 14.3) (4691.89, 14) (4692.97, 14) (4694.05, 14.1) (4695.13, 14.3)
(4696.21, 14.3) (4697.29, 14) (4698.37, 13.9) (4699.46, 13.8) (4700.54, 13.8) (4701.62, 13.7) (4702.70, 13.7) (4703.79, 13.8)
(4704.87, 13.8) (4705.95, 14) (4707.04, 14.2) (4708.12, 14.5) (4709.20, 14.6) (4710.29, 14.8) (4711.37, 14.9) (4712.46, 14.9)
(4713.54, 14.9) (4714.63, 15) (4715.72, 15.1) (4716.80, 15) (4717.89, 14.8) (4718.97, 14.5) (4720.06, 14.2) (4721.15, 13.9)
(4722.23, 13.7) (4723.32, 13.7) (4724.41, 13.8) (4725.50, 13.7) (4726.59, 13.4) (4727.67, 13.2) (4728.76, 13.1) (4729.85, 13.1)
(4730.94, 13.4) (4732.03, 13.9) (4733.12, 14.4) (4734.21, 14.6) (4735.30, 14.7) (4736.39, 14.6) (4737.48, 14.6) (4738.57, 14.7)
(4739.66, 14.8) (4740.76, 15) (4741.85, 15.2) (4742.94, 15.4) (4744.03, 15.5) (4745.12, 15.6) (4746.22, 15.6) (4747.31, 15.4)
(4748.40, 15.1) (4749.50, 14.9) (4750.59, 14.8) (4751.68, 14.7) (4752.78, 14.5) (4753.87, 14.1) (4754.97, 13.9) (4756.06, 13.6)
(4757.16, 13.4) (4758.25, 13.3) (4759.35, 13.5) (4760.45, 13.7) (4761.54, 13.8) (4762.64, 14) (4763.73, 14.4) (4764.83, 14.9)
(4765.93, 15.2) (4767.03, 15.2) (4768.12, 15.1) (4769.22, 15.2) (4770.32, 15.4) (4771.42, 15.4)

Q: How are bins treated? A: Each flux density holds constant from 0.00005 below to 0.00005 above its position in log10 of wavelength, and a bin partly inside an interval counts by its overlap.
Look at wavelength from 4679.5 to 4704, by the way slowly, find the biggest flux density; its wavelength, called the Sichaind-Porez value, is 4685.41 angstroms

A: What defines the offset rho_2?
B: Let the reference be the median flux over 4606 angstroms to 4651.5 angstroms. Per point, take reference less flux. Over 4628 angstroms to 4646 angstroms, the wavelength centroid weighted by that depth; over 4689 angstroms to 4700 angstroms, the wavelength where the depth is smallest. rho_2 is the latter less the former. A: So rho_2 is 52.1 angstroms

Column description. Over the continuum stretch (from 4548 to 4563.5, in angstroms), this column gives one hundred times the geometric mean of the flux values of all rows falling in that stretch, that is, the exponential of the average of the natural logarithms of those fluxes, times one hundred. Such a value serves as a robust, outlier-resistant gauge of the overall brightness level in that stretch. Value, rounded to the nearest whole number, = 1379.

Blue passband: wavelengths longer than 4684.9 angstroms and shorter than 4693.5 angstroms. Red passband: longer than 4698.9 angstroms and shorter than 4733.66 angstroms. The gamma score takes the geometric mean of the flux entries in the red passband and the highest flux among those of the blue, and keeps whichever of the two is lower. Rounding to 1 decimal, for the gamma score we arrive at 14.1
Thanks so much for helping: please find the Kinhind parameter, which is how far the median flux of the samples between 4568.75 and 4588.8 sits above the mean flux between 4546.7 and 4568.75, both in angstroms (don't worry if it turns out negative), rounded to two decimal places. -0.53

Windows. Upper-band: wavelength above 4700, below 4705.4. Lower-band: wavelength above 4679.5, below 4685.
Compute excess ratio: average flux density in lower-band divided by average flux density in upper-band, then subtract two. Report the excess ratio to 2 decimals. -0.93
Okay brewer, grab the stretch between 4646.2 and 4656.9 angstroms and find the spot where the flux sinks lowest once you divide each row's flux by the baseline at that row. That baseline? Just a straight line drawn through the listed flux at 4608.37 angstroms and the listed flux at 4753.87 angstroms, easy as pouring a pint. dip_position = 4654.23 angstroms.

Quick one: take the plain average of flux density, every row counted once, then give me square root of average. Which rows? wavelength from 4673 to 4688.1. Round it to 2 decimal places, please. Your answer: 3.83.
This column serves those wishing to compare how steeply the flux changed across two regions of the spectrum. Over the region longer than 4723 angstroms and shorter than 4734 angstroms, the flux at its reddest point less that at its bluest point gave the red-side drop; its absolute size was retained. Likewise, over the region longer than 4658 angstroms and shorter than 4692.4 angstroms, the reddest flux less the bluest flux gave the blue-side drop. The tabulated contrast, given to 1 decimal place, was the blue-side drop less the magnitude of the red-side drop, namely -1.7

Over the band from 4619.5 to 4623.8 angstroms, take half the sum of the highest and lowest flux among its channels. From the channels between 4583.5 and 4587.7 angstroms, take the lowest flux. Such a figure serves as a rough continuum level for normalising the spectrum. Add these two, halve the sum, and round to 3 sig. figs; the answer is 13.1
